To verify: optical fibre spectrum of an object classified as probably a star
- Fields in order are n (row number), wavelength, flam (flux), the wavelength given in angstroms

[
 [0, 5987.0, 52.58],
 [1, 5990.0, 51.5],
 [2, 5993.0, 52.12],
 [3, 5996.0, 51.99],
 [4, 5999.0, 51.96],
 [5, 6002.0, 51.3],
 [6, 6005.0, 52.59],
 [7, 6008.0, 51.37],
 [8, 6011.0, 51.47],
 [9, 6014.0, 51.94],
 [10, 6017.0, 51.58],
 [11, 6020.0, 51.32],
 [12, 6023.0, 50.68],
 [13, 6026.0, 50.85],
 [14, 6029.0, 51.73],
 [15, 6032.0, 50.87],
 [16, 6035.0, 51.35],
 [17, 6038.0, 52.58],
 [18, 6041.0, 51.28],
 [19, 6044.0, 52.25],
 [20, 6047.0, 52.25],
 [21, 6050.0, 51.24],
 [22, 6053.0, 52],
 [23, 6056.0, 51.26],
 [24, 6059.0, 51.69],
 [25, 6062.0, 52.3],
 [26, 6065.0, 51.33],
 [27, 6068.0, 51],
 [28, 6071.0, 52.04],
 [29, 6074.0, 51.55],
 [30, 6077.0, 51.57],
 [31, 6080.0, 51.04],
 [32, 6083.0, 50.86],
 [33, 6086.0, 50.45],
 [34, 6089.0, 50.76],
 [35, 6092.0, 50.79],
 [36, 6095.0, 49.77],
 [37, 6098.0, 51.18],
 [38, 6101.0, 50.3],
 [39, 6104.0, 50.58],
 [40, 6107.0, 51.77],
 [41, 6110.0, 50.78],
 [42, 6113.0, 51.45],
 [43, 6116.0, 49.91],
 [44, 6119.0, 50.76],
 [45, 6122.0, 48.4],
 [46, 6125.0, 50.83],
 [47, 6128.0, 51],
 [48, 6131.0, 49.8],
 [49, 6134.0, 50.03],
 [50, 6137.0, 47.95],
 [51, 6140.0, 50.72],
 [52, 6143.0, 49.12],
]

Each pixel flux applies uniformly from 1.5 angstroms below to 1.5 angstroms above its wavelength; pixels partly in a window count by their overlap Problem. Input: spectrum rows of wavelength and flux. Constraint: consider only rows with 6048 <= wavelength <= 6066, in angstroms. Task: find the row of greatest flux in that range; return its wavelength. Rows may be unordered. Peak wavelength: 6062.0 angstroms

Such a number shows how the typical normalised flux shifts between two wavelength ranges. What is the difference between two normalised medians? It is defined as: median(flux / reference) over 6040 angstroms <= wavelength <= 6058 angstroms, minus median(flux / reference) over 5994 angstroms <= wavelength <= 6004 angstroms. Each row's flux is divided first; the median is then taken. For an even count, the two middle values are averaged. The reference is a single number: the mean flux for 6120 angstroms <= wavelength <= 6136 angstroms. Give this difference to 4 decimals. -0.0064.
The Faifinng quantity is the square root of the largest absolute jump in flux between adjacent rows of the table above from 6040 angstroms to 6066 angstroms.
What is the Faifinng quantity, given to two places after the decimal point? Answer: 1.00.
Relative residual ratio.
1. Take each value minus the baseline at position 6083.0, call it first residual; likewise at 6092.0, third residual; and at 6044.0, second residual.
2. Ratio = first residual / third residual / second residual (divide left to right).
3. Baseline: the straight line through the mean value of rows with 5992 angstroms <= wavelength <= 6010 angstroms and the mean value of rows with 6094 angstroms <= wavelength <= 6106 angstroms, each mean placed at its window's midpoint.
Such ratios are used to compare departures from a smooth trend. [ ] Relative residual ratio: 1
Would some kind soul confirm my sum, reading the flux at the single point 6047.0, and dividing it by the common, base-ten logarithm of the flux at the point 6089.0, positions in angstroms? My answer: 30.6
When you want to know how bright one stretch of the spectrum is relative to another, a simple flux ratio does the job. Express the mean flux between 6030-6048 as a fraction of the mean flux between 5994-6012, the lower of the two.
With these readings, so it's 1.00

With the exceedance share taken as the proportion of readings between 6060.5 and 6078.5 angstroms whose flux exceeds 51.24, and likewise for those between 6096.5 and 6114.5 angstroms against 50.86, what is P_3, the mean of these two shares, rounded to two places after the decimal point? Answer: 0.67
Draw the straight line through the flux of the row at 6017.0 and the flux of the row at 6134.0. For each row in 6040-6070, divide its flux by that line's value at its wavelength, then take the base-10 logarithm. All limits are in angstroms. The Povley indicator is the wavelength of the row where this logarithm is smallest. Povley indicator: 6041.0 angstroms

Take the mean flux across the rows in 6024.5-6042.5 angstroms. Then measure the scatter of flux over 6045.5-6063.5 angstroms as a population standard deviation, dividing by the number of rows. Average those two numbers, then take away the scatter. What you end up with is 25.5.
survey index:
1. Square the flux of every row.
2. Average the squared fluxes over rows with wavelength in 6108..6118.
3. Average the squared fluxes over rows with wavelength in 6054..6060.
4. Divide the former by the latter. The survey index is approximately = 0.97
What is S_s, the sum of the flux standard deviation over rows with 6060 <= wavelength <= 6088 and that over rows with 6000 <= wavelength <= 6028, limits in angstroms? 1.1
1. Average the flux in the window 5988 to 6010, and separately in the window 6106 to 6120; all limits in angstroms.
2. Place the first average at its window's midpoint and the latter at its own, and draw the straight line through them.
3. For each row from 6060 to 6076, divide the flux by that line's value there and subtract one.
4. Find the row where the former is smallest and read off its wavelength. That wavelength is 6068.0 angstroms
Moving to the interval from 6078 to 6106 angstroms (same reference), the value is 6095.0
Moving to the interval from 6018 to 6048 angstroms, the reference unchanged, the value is 6023.0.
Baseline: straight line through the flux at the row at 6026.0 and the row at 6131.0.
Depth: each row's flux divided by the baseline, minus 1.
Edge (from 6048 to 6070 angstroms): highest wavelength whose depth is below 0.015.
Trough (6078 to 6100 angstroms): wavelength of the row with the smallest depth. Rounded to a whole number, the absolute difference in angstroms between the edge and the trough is 27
